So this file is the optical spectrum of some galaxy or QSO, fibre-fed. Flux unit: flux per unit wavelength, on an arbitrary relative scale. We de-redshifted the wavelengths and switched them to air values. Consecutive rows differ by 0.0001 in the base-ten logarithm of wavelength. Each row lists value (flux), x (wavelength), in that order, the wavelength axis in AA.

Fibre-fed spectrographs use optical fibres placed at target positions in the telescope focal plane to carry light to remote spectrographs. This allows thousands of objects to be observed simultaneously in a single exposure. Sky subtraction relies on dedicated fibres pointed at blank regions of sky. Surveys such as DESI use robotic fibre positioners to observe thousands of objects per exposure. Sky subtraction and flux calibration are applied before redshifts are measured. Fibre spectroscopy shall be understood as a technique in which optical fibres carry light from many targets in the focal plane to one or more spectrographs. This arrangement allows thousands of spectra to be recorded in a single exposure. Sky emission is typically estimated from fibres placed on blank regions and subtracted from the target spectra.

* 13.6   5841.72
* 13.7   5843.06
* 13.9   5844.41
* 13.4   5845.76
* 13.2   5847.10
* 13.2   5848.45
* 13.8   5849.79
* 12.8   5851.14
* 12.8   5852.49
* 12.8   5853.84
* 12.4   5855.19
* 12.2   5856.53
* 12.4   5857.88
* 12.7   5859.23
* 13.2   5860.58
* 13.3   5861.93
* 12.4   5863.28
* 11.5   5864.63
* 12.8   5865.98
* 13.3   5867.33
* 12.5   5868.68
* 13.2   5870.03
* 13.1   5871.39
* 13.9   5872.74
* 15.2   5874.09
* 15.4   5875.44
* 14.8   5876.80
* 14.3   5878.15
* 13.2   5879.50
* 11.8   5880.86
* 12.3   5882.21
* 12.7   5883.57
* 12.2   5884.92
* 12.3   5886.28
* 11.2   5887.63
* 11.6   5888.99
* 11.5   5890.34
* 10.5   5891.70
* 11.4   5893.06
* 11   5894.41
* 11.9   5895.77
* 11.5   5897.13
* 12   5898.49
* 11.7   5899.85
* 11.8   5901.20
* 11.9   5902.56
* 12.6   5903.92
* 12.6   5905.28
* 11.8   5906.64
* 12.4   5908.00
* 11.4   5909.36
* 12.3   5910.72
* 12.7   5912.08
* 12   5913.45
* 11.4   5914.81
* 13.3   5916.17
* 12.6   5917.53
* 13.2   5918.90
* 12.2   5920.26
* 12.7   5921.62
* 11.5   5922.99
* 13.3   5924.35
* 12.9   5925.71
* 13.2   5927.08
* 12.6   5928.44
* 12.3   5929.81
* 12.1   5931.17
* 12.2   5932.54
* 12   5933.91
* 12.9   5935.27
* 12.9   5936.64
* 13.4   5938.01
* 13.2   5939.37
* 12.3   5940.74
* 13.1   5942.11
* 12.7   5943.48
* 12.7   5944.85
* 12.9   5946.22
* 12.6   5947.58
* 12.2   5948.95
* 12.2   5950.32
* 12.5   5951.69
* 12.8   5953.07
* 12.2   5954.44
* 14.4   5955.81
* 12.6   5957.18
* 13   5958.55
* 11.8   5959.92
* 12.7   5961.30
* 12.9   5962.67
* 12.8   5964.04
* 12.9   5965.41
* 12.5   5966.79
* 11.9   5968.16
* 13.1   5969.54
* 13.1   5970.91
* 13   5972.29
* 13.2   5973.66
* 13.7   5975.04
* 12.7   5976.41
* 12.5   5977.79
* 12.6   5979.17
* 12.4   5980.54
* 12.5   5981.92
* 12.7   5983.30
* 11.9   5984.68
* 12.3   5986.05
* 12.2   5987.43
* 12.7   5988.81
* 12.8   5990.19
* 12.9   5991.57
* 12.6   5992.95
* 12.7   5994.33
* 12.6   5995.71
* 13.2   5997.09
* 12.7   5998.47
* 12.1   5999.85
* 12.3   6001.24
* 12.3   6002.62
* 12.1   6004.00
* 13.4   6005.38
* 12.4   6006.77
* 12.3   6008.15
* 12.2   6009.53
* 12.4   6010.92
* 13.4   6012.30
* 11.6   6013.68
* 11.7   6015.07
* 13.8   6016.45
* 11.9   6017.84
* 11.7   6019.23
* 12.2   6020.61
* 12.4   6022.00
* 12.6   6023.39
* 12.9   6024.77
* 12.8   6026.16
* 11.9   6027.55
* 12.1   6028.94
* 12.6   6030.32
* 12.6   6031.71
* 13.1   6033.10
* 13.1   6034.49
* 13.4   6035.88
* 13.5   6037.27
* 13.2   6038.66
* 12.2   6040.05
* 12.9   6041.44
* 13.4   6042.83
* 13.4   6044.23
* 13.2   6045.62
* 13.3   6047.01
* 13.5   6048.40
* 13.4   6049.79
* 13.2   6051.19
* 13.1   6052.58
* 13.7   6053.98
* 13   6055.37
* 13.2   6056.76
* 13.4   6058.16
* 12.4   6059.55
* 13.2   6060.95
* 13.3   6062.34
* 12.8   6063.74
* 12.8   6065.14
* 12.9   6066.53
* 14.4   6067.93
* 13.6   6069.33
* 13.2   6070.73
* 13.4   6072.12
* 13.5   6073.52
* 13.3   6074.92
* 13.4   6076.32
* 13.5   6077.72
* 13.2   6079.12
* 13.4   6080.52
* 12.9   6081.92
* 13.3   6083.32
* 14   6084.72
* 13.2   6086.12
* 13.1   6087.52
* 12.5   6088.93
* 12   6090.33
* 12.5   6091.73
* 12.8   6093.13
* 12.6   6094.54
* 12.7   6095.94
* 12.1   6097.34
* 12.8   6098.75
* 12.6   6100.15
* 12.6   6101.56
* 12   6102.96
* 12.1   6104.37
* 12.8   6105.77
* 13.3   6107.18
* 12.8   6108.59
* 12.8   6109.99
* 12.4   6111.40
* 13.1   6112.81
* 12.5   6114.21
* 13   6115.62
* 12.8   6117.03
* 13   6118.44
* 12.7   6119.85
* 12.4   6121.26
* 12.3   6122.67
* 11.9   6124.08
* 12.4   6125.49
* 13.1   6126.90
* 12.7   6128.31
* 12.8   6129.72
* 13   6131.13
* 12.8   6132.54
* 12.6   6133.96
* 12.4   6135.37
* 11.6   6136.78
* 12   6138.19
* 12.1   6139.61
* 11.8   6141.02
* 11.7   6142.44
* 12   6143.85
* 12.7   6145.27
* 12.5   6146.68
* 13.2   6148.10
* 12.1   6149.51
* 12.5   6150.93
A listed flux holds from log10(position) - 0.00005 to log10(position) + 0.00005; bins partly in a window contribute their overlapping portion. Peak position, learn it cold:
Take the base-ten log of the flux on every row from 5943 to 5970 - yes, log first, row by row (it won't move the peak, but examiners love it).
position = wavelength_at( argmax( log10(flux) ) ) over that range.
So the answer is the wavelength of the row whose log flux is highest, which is 5955.81 AA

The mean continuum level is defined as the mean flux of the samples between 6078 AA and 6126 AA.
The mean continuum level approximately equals 12.7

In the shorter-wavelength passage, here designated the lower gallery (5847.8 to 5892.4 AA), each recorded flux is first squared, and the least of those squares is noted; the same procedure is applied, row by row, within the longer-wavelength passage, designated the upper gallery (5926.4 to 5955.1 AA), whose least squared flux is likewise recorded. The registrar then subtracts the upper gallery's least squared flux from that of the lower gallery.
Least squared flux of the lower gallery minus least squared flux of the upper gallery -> -34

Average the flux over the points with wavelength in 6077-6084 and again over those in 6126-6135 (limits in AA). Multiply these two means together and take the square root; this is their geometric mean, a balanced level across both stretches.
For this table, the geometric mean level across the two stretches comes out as 13.0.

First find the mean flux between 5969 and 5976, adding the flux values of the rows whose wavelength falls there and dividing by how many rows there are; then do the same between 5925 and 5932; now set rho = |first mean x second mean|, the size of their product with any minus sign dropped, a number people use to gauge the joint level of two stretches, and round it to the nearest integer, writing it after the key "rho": 167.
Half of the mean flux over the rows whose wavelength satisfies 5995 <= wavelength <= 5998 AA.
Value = 6.45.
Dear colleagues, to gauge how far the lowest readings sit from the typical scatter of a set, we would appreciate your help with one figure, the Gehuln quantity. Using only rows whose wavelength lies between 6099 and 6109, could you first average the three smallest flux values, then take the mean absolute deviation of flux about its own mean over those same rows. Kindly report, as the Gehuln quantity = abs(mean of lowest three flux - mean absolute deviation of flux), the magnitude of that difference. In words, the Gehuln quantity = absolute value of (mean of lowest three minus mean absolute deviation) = 11.9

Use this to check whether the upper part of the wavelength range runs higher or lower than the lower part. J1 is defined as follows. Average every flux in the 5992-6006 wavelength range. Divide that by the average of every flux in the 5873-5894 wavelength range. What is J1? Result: 0.99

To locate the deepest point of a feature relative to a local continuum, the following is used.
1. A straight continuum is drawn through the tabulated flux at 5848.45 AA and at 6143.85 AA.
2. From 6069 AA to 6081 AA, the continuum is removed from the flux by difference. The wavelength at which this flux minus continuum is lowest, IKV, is 6070.73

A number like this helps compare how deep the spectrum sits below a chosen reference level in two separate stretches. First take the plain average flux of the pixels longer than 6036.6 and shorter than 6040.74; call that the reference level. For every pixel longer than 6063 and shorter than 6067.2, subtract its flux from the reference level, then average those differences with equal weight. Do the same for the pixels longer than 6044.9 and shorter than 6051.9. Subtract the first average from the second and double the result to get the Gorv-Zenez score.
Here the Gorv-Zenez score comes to -1.0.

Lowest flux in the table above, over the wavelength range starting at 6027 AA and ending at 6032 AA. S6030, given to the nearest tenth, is 11.9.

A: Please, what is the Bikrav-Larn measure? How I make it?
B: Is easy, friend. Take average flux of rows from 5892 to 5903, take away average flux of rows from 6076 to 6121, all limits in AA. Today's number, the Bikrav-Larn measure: -1.2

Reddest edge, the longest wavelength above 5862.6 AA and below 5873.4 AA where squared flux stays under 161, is 5868.68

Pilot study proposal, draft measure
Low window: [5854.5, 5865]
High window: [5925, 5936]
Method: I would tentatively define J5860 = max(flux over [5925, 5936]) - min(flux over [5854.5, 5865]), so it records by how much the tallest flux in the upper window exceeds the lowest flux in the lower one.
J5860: 1.70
